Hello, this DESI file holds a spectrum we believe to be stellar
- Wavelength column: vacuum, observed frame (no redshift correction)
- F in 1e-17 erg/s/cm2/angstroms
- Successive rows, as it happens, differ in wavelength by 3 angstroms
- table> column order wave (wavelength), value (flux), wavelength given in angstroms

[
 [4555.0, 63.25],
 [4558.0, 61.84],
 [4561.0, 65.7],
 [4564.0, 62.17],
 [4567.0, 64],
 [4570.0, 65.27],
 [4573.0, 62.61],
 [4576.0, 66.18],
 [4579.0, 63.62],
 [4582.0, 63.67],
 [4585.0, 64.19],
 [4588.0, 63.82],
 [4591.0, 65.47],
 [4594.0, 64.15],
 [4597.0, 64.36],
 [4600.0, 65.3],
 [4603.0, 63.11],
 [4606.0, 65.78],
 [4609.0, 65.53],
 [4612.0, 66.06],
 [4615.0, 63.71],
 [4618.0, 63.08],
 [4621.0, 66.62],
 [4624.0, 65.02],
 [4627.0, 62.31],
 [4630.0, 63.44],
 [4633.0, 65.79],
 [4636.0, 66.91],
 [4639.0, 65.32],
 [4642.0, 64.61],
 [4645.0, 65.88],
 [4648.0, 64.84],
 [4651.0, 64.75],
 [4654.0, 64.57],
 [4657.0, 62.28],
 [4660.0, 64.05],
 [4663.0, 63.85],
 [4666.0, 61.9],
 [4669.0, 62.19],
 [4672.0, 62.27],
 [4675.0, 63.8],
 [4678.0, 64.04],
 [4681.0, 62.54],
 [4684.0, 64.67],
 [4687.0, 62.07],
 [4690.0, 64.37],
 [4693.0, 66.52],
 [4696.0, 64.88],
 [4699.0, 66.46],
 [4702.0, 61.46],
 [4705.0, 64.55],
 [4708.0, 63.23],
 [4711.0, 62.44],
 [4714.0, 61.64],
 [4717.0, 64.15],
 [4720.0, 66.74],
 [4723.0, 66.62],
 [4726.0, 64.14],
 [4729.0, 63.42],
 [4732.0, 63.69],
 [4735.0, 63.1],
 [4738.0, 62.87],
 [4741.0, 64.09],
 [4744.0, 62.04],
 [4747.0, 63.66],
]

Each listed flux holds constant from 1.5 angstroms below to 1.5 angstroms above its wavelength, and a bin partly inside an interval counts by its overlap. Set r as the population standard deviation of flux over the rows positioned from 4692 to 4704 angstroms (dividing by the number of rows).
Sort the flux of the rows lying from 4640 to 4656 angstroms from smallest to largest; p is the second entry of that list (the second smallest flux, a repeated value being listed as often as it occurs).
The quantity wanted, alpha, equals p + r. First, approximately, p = 64.61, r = 2.05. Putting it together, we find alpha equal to 66.7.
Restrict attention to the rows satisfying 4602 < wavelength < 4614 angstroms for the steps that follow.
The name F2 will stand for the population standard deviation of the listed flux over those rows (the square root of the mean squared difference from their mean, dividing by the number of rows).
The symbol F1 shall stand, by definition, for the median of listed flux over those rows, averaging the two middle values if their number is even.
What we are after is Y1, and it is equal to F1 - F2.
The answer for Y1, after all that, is 64.5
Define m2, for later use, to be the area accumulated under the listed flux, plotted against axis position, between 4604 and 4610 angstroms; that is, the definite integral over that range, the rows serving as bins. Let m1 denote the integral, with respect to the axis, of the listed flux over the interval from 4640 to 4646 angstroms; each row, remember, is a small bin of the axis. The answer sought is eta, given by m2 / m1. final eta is 1.00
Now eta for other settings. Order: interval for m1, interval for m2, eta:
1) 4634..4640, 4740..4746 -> 0.95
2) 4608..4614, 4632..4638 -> 1.01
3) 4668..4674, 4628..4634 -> 1.03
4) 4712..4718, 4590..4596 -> 1.03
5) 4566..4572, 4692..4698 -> 1.02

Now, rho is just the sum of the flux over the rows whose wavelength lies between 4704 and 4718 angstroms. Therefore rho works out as 316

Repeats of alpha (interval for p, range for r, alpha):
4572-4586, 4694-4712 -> 65.3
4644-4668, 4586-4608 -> 63.2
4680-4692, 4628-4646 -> 63.6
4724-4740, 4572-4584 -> 64.4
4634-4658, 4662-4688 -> 65.6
